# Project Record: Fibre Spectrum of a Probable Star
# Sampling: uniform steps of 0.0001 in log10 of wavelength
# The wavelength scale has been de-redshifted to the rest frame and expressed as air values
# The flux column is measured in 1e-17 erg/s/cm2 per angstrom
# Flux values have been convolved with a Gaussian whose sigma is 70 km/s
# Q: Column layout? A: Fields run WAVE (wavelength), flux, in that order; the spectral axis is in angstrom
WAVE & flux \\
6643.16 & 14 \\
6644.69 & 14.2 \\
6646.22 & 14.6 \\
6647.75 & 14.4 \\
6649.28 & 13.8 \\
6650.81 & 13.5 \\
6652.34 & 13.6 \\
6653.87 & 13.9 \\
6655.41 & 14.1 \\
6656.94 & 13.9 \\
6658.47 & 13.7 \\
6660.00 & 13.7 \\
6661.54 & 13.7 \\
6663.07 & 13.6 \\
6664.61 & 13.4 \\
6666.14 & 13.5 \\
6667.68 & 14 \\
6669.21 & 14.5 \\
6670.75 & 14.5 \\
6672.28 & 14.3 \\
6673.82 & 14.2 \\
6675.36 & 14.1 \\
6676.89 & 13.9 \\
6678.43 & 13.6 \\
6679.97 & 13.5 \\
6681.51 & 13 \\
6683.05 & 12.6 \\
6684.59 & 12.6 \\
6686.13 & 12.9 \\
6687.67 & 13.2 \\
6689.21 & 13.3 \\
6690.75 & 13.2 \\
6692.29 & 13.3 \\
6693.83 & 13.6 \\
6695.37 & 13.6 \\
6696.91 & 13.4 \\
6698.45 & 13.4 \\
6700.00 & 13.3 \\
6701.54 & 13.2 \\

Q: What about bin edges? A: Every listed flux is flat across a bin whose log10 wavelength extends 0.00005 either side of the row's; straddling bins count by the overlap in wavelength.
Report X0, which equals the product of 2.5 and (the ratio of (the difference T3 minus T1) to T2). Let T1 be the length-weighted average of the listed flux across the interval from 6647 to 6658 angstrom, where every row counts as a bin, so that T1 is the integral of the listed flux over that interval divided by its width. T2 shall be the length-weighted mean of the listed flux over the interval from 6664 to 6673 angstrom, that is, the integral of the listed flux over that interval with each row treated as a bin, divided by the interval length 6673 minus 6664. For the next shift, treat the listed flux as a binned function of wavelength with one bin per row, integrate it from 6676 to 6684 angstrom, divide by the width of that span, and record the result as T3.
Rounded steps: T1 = 13.9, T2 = 14.1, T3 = 13.3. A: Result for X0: -0.10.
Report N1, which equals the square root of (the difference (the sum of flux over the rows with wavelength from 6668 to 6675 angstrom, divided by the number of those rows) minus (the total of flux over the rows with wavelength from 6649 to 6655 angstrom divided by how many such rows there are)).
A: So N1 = 0.82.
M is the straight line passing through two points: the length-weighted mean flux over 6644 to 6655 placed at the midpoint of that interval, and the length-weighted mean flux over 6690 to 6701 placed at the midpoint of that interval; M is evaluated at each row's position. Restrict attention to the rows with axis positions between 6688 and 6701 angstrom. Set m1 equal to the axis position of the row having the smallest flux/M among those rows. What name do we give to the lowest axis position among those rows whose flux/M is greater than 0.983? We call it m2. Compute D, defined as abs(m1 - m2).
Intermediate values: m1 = 6690.75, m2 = 6689.21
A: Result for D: 1.5 angstrom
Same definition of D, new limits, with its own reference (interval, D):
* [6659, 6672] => 4.6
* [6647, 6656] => 3.1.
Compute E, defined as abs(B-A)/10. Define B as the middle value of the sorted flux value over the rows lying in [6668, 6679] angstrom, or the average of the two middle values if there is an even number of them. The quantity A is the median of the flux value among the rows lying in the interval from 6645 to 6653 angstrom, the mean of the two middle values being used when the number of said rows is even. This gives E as 0.04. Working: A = 13.8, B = 14.2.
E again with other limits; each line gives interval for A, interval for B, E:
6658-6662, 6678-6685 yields 0.07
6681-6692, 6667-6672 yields 0.15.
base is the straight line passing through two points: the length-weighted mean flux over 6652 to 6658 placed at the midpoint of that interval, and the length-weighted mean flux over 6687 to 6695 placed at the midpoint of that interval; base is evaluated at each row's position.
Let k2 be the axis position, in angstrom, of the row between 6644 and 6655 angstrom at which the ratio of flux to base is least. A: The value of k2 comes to 6650.81 angstrom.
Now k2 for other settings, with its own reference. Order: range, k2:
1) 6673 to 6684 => 6683.05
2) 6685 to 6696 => 6686.13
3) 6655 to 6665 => 6664.61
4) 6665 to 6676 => 6666.14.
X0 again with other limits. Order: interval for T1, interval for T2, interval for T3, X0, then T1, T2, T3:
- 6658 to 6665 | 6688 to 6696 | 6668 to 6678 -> 0.11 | 13.6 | 13.4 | 14.2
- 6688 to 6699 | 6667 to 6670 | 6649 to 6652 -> 0.04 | 13.4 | 14.3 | 13.6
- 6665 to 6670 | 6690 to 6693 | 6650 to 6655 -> -0.05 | 14.0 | 13.3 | 13.7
